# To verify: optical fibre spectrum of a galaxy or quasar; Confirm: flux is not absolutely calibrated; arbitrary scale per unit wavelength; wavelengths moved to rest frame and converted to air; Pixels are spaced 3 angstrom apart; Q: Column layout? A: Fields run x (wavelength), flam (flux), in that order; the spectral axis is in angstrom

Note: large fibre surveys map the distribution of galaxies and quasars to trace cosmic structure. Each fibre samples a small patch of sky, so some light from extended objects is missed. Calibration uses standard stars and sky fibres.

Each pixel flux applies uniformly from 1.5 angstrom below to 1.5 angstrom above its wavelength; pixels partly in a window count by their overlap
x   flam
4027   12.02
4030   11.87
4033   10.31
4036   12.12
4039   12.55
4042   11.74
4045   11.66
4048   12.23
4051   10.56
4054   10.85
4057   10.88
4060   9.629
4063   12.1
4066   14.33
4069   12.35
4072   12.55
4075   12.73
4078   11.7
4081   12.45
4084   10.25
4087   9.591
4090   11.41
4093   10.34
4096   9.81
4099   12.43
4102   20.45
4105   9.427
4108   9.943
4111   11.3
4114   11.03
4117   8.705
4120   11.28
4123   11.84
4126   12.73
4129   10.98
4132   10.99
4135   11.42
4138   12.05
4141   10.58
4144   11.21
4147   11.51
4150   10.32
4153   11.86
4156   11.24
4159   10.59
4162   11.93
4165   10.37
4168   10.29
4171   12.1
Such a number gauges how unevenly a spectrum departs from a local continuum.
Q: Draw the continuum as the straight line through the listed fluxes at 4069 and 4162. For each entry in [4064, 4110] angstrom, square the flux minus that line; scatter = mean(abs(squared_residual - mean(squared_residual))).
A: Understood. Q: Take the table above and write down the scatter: 8.2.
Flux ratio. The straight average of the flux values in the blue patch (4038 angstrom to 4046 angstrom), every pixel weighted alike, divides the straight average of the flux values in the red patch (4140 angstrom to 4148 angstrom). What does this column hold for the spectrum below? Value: 0.93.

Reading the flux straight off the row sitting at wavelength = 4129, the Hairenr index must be 10.98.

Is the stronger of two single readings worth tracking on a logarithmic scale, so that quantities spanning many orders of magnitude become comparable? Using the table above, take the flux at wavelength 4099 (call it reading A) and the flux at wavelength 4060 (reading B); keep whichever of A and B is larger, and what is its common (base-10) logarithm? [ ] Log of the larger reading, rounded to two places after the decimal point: 1.09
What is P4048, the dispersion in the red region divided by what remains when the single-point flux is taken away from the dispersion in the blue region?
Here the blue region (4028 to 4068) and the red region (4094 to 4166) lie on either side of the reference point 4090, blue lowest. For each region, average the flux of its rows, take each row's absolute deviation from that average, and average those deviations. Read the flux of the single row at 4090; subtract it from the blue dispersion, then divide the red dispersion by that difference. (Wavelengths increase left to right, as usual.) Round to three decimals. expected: -0.107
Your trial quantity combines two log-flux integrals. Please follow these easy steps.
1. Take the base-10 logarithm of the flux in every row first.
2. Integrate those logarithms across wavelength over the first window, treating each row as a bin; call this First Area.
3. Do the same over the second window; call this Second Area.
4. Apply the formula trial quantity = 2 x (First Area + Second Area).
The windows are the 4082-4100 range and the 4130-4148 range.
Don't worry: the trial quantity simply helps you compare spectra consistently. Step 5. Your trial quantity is 75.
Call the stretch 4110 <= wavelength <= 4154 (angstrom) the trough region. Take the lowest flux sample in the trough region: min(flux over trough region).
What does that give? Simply 8.705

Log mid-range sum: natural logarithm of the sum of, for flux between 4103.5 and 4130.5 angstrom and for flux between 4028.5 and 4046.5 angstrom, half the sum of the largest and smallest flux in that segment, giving 3.10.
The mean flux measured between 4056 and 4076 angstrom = 12.1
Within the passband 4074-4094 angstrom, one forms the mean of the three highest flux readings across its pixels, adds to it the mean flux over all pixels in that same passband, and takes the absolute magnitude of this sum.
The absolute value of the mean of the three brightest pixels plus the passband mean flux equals 23.5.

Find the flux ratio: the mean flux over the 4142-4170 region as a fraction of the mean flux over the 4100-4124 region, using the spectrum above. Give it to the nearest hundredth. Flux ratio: 0.94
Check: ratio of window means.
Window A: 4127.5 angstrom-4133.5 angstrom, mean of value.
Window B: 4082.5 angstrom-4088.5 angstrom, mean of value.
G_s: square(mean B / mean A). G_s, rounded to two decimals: 0.82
